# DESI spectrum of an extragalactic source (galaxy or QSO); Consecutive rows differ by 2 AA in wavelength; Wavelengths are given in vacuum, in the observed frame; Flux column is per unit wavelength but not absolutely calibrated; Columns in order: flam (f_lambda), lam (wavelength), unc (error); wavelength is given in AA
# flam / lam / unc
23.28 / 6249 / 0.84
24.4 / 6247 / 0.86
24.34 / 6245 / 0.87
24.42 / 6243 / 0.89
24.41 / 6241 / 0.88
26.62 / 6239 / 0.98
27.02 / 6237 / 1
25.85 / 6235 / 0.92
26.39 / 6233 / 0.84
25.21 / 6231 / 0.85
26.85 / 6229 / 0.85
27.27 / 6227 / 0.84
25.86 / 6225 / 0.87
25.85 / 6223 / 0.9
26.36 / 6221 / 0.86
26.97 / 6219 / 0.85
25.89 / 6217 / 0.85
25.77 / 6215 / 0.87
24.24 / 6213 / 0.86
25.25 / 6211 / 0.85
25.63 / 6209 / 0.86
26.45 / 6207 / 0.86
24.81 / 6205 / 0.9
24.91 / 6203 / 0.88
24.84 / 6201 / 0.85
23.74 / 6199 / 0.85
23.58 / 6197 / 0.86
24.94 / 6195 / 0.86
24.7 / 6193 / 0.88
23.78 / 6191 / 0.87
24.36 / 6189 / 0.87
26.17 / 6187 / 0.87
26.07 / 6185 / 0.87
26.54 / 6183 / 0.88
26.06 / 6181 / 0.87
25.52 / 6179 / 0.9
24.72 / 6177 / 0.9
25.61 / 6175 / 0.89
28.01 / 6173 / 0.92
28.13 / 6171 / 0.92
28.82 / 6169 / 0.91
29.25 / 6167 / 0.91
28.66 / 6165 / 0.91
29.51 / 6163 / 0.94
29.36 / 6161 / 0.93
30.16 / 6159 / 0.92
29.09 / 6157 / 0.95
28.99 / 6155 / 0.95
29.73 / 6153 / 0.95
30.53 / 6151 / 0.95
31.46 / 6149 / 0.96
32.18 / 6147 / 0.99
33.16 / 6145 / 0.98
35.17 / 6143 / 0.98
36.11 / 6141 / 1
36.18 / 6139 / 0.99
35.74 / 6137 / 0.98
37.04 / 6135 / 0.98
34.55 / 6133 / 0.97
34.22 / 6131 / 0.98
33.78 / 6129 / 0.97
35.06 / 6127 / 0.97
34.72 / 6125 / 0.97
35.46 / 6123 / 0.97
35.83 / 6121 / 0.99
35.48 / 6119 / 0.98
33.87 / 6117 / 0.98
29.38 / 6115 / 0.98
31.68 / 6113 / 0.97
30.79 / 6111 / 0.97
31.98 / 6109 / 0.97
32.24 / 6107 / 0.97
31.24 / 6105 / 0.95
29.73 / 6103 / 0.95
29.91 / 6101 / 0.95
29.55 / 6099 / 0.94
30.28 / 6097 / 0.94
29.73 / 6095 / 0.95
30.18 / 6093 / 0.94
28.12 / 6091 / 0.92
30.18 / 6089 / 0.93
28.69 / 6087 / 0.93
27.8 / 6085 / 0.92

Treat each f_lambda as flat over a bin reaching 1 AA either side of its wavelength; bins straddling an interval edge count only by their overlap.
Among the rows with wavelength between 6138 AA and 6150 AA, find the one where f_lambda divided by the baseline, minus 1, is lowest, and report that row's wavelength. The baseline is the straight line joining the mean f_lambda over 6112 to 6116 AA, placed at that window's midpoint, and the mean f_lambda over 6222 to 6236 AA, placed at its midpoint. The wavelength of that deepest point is 6149 AA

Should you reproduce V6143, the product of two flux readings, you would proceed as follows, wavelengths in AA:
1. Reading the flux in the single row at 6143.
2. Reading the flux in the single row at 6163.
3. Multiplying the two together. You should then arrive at 1038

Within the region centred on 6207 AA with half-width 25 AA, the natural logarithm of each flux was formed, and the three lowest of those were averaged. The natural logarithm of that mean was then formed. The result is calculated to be 1.15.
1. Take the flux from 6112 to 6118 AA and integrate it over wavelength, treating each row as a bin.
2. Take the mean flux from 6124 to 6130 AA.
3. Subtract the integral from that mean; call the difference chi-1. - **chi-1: -155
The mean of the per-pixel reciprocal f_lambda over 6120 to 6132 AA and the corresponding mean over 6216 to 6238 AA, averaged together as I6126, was 0.033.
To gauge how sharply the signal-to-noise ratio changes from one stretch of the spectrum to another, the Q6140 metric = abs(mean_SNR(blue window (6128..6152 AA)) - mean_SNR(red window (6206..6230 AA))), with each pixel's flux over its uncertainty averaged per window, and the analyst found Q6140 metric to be 4.7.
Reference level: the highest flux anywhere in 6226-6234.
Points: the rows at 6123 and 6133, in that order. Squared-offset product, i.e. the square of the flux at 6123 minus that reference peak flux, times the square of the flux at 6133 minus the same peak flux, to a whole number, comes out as 3555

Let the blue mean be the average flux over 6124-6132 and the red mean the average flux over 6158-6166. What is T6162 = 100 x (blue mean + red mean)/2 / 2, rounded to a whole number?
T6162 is 1597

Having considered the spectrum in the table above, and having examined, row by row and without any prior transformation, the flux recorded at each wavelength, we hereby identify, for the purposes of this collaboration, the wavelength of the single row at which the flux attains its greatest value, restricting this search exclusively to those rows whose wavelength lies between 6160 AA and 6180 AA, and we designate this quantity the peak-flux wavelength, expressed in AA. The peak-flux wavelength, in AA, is 6163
